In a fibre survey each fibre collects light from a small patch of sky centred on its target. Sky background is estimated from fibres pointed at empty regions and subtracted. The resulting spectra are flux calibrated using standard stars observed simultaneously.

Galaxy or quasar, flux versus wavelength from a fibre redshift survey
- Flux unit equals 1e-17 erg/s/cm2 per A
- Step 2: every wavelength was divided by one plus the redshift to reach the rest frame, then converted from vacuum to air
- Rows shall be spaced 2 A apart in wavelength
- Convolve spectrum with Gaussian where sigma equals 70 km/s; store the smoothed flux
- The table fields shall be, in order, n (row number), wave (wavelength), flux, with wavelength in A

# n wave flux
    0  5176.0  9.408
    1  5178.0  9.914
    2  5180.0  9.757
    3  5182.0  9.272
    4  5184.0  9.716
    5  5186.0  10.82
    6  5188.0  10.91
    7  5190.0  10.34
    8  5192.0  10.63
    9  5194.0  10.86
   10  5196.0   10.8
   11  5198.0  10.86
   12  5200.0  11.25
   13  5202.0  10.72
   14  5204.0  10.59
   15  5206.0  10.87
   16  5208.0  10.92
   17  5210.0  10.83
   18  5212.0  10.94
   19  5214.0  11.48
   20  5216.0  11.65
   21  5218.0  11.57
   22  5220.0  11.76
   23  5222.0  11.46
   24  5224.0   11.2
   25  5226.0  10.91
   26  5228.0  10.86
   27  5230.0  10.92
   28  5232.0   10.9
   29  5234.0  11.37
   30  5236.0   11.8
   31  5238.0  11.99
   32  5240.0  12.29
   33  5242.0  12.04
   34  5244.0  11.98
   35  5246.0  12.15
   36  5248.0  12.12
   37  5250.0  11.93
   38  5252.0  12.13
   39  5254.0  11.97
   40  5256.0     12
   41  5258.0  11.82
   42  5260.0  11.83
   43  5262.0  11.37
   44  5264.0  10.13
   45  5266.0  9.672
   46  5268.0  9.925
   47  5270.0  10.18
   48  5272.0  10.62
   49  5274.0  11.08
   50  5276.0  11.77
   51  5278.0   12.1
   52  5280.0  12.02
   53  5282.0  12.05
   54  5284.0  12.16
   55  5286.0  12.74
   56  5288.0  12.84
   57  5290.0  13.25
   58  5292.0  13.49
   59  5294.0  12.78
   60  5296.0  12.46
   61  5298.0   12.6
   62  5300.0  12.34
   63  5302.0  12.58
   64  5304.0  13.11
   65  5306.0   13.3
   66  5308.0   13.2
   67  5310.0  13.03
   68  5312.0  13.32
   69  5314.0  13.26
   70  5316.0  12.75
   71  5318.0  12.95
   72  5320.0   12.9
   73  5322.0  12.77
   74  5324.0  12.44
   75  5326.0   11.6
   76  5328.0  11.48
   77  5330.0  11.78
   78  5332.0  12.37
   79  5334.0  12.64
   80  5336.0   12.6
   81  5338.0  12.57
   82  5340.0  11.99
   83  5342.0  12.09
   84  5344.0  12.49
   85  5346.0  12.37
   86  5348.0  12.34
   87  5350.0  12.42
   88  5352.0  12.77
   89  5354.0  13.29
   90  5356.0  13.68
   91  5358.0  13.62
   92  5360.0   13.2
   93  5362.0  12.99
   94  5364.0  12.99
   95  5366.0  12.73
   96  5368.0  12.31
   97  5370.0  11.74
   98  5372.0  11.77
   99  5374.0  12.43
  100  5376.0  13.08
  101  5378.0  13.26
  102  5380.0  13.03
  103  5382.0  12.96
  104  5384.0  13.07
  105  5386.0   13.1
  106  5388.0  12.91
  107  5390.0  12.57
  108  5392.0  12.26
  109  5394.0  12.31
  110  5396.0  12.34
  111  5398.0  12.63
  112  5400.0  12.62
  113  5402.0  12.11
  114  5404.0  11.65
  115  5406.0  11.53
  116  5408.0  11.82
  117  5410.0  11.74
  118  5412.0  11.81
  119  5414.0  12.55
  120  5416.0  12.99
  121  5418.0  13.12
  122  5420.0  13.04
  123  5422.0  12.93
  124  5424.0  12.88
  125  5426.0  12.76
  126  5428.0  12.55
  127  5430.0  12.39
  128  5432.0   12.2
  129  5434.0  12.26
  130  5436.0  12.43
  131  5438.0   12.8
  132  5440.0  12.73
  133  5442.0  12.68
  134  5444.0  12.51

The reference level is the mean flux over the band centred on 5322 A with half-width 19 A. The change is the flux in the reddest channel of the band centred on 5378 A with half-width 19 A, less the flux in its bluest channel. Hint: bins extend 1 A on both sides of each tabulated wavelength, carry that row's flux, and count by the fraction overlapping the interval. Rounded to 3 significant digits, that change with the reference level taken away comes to -13.5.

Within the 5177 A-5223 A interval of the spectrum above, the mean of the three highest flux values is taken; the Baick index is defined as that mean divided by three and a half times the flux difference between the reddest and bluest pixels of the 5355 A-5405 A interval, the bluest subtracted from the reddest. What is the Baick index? -2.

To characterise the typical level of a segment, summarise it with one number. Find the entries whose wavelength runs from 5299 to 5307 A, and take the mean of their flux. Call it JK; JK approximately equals 12.8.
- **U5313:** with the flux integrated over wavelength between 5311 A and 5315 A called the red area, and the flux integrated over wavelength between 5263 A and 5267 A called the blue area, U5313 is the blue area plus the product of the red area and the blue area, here 2145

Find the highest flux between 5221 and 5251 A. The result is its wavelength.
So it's 5240.0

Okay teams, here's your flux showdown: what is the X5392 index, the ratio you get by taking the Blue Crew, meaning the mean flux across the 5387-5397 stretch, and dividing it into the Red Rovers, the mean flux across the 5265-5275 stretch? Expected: 0.83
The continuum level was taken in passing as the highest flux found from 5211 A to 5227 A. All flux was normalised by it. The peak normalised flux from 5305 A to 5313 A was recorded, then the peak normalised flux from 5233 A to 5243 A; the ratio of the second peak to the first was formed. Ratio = 0.92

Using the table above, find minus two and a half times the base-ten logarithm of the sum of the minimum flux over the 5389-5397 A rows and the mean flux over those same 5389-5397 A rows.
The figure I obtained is -3.48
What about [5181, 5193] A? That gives -3.23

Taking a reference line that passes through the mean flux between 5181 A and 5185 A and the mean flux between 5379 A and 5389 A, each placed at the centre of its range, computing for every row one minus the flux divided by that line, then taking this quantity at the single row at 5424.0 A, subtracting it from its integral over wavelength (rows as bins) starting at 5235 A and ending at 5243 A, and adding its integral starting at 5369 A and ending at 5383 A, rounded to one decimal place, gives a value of -1.0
